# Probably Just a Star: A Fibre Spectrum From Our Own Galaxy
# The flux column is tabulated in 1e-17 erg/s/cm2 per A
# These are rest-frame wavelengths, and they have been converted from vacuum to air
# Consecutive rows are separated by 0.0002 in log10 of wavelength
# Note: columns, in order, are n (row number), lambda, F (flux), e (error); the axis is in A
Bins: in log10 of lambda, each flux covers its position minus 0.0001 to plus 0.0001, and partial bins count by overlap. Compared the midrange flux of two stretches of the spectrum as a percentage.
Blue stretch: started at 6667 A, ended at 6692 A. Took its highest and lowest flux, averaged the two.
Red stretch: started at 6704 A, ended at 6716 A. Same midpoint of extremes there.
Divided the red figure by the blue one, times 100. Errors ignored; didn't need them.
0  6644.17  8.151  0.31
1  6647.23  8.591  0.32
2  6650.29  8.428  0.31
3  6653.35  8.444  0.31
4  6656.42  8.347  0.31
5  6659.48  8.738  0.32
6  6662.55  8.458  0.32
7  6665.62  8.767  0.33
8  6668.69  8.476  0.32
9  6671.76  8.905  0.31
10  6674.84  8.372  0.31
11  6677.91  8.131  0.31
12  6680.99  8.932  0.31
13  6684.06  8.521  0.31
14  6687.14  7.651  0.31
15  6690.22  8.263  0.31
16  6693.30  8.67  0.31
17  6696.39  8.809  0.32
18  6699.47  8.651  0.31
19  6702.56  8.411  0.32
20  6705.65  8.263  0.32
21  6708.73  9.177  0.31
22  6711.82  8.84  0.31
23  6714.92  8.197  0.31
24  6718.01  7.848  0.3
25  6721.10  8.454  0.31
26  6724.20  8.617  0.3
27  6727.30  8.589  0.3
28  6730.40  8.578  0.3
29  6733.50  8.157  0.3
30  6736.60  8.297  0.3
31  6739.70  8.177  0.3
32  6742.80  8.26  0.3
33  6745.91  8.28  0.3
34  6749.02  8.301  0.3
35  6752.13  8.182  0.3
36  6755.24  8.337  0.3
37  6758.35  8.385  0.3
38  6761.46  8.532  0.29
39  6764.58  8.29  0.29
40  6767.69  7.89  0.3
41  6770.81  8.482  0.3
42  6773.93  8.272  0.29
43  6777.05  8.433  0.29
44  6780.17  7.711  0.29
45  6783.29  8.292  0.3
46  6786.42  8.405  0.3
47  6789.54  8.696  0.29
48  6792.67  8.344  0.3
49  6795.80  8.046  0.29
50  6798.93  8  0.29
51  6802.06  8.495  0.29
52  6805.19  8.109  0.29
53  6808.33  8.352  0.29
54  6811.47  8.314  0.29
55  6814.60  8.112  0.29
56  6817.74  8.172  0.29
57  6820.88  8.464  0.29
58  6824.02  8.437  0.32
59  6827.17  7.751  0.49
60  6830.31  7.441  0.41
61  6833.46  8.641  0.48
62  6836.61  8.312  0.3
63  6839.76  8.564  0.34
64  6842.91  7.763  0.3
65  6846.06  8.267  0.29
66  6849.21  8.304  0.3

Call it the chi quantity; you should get 105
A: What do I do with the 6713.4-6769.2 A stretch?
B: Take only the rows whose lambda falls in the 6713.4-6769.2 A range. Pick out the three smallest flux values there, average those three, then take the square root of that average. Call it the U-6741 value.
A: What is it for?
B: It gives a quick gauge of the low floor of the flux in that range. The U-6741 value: 2.82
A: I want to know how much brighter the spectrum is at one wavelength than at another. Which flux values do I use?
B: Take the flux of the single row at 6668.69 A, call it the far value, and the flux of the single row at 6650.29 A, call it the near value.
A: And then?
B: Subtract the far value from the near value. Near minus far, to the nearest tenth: 0.0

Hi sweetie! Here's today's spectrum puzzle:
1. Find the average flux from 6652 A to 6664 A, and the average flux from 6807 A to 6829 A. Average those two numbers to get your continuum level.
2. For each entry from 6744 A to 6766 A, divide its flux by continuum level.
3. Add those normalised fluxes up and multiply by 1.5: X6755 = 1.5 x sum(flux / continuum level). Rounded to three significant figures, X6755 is 10.5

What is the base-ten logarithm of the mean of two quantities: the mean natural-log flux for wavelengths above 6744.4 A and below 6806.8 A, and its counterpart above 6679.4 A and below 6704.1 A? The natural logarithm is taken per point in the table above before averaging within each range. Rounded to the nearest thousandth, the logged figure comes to 0.327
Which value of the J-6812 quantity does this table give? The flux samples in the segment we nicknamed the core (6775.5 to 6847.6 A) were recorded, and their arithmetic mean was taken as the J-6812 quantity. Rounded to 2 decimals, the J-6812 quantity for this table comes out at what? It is 8.22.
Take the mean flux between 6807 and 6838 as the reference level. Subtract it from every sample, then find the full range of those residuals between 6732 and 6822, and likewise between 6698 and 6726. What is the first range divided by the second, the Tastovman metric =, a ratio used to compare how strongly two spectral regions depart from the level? 0.74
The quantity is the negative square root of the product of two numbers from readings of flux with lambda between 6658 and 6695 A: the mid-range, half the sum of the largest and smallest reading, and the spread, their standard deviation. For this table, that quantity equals -1.7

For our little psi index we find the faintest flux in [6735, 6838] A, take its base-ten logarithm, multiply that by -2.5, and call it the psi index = -2.18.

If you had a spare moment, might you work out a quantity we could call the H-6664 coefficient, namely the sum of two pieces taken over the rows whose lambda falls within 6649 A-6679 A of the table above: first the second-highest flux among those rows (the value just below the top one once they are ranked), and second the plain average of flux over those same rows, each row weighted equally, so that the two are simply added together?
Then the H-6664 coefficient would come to 17.3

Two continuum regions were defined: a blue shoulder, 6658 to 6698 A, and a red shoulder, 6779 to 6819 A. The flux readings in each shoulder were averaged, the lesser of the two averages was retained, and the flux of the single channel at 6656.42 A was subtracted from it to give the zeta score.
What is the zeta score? -0.11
